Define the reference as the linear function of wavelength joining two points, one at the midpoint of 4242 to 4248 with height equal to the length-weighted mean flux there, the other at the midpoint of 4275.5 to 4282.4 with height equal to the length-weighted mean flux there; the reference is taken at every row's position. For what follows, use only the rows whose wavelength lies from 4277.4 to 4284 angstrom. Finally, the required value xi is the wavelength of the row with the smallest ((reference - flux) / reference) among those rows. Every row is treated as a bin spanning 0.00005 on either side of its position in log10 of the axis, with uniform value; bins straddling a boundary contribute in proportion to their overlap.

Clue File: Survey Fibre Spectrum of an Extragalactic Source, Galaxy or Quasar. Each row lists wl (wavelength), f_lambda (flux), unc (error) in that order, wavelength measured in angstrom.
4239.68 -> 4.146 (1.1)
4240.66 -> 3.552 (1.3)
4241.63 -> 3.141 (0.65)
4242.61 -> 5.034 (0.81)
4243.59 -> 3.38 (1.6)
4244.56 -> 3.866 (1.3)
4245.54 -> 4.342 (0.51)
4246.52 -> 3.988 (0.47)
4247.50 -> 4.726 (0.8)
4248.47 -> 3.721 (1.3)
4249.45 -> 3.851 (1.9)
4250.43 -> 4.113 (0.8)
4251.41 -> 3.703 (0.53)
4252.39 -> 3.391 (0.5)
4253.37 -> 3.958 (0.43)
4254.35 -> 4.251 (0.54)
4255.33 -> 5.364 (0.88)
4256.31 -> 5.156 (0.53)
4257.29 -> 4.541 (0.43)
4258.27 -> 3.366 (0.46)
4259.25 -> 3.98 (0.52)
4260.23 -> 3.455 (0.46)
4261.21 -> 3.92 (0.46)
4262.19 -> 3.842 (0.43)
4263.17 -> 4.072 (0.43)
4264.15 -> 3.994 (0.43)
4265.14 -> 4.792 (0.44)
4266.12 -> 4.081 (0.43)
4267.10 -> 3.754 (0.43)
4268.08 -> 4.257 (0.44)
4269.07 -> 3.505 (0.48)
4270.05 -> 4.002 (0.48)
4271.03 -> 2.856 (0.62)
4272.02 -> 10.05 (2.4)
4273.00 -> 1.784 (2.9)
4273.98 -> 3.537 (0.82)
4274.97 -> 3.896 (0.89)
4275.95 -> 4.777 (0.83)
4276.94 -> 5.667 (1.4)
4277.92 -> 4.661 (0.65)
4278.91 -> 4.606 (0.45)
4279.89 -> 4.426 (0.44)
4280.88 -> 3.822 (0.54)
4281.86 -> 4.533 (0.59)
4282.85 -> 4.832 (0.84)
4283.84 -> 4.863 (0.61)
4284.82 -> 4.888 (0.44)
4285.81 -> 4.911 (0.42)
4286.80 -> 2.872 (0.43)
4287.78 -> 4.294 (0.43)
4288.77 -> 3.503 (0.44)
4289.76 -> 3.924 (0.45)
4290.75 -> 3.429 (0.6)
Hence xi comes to 4283.84 angstrom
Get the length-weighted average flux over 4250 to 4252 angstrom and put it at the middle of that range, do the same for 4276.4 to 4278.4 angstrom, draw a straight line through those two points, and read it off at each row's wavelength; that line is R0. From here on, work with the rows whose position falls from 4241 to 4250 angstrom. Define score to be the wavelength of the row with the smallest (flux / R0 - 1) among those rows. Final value 4241.63 angstrom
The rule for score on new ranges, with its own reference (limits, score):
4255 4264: 4258.27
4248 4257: 4252.39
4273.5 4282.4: 4273.98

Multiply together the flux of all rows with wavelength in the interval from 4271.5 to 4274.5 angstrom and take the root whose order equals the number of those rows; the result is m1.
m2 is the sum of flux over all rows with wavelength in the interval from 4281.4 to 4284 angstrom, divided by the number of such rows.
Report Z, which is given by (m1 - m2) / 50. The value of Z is -0.015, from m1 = 4.0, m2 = 4.7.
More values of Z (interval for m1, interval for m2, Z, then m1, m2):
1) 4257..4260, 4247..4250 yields -0.003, 3.9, 4.1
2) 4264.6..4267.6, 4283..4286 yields -0.014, 4.2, 4.9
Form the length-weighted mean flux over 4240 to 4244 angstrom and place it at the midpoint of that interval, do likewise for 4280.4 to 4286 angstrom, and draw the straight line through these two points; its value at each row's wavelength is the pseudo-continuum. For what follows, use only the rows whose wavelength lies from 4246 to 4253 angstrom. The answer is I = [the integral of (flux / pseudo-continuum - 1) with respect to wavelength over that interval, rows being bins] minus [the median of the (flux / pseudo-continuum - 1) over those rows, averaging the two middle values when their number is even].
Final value 0.00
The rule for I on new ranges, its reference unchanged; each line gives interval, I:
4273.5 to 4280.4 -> -0.01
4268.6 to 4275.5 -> -0.07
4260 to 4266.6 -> -0.23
